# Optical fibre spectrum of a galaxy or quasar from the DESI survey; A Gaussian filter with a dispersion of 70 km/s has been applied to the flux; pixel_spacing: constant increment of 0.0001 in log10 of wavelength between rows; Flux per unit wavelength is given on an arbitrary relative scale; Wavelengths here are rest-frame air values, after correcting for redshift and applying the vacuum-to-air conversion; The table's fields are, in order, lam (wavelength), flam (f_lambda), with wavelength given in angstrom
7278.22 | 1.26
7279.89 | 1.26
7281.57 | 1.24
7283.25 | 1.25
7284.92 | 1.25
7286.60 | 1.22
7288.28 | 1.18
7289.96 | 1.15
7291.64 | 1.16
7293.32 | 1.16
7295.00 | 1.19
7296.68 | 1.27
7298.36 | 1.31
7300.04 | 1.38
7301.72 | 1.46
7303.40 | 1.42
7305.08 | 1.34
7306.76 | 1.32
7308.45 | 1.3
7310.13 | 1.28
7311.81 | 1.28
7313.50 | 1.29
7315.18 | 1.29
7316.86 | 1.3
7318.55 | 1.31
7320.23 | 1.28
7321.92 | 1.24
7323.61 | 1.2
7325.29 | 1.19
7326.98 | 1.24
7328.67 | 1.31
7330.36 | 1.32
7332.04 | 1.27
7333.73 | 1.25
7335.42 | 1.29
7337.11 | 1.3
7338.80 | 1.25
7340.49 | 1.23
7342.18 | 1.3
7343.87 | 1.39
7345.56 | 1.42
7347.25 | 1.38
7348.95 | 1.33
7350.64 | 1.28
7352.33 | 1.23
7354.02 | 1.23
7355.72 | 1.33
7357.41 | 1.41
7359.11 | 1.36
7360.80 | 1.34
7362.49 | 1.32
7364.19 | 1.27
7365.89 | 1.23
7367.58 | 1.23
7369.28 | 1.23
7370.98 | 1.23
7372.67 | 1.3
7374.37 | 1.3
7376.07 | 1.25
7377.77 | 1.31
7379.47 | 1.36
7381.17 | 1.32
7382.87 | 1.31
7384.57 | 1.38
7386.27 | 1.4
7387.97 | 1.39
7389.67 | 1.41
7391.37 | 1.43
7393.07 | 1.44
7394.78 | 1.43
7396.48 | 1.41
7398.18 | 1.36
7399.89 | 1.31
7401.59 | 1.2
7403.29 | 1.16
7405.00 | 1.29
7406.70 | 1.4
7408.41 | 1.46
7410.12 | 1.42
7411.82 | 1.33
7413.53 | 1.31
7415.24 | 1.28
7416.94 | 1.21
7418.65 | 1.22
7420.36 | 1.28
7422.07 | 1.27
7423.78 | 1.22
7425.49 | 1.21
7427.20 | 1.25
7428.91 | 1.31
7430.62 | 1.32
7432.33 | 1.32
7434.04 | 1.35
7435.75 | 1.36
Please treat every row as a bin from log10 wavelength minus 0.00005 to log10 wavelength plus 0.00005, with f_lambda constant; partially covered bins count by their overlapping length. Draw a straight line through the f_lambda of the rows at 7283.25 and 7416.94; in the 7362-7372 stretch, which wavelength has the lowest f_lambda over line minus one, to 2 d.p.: 7365.89 angstrom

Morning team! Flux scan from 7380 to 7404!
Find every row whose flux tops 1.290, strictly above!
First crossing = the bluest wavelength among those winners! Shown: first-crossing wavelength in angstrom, 7381.17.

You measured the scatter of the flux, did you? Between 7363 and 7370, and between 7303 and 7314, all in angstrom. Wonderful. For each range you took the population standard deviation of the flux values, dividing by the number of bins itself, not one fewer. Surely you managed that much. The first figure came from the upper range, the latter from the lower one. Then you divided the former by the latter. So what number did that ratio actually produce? 0.38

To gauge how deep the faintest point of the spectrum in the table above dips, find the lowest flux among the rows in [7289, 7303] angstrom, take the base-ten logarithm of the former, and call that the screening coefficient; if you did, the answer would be 0.061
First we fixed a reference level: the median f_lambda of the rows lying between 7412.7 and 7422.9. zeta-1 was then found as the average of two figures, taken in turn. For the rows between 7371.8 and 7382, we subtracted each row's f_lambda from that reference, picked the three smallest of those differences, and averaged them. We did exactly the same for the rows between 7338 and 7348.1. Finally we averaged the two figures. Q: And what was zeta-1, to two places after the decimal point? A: -0.09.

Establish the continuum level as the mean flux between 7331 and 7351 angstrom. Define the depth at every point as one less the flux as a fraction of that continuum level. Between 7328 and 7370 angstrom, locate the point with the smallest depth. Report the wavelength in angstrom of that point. 7345.56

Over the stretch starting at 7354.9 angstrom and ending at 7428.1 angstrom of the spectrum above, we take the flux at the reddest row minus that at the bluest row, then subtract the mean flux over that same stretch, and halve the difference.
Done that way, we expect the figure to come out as -0.70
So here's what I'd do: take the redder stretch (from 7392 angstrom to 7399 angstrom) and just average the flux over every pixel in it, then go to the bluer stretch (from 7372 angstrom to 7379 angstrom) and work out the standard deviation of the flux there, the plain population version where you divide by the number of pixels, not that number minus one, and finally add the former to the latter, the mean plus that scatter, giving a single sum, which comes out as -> 1.43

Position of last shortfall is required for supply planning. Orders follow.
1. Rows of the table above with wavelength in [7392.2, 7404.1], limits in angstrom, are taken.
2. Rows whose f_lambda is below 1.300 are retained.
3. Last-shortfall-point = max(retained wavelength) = 7403.29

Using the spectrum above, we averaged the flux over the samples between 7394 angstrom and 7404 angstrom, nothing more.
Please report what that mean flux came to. 1.31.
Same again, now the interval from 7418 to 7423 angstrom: 1.26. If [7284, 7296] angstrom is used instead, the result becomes 1.19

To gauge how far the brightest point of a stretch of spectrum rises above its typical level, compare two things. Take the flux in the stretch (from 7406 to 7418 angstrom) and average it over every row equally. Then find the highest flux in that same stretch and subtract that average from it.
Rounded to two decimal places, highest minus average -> 0.12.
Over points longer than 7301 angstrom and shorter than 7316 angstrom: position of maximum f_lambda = 7301.72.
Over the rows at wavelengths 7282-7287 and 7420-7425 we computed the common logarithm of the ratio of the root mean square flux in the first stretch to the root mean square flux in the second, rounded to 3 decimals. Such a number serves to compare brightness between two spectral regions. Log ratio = -0.006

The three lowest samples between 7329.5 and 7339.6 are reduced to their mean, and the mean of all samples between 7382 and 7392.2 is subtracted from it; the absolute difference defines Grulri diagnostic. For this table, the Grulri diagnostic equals 0.130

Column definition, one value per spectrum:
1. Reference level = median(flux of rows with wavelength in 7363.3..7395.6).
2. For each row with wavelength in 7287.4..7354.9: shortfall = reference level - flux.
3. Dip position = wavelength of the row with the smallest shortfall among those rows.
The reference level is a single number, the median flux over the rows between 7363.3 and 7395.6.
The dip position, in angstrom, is 7301.72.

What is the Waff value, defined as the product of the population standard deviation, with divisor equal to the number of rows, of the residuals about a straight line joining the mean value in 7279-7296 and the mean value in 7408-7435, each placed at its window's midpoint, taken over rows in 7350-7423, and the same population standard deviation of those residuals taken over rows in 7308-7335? 0.0029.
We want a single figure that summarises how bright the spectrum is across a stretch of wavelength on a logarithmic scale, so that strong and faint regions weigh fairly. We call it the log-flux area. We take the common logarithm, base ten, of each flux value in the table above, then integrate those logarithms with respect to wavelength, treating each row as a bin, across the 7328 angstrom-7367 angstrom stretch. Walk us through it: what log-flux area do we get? 4.5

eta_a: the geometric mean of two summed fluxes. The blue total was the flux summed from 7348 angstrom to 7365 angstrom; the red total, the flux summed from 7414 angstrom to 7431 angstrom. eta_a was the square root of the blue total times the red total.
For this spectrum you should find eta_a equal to 12.8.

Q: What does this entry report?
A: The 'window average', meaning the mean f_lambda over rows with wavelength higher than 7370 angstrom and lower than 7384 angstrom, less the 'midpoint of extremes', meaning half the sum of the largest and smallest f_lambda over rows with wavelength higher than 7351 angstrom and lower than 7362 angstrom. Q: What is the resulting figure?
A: -0.022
